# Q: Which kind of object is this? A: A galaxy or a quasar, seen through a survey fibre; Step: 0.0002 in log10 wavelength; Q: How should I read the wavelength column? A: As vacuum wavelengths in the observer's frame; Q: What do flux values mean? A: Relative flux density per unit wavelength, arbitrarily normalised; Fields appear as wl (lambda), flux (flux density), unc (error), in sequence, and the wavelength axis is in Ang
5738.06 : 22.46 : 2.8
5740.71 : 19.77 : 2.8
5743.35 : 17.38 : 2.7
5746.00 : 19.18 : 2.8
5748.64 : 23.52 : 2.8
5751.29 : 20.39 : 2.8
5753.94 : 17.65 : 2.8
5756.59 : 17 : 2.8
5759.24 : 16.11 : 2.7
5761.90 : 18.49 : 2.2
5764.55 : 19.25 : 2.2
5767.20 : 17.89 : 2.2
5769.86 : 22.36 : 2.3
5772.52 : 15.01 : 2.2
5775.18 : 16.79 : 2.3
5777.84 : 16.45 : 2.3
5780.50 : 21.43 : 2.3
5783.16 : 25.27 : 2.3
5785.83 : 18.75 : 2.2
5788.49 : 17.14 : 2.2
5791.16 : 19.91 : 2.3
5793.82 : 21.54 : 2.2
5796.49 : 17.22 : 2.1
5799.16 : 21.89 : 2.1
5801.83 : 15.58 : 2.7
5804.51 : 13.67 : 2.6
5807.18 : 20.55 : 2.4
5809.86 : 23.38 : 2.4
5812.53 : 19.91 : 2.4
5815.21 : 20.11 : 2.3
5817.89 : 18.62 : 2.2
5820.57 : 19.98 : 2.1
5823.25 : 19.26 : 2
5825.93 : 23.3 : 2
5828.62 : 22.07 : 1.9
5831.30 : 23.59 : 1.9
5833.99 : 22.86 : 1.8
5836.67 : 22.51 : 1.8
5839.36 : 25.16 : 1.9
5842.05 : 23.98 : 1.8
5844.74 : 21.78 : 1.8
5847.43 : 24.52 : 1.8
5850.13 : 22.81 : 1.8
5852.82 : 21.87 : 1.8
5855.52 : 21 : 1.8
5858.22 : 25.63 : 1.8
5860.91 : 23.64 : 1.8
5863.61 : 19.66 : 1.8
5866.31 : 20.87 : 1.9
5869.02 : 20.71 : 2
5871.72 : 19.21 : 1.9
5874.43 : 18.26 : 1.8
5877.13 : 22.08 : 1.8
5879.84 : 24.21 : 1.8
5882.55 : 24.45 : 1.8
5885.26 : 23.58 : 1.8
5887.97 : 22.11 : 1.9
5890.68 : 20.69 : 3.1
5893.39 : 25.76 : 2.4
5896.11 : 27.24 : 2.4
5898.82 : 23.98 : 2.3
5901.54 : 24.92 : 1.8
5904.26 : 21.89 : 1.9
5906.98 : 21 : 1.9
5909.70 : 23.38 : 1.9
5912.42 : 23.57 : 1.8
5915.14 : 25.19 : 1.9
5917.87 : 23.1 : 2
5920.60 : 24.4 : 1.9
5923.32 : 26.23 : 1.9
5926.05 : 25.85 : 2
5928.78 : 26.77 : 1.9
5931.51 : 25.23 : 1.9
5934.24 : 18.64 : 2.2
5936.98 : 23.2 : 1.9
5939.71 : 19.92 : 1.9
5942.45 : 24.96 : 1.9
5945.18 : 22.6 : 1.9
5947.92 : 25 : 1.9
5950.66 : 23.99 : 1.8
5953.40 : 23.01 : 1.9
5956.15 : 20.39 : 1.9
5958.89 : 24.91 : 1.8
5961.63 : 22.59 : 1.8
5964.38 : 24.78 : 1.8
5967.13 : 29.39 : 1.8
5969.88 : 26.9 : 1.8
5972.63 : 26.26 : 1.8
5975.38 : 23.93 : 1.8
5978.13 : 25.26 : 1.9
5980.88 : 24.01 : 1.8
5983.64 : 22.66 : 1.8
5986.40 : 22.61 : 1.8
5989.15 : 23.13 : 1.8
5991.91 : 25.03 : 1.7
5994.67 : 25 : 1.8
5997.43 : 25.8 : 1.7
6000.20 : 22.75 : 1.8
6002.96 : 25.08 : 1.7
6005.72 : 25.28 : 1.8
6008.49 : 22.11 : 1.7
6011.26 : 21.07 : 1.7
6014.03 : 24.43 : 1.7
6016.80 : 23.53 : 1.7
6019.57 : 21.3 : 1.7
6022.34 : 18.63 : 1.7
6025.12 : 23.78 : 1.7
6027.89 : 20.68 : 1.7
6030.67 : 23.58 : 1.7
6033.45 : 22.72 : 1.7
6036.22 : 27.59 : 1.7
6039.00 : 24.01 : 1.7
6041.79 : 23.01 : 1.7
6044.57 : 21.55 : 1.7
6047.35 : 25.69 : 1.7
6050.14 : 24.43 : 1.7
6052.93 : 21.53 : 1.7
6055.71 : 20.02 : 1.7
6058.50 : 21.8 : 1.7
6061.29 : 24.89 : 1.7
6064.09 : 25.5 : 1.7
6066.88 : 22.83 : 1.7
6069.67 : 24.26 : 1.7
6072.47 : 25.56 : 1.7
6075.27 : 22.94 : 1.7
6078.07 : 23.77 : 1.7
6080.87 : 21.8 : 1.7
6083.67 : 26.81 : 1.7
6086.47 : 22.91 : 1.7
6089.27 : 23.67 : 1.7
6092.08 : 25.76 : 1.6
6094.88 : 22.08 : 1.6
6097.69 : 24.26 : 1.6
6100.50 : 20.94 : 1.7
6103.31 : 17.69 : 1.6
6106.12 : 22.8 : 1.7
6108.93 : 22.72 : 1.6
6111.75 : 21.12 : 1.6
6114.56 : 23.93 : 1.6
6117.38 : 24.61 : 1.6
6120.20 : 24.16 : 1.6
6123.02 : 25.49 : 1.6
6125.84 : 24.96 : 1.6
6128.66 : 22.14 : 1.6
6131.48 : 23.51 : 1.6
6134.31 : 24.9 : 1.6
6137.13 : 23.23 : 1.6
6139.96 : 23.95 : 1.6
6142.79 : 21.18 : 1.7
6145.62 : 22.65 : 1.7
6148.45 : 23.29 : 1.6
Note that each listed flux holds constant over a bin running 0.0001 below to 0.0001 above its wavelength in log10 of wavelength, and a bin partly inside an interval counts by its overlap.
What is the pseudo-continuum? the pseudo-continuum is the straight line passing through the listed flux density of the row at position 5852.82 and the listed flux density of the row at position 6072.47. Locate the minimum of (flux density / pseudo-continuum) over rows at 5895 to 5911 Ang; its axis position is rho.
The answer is 5906.98 Ang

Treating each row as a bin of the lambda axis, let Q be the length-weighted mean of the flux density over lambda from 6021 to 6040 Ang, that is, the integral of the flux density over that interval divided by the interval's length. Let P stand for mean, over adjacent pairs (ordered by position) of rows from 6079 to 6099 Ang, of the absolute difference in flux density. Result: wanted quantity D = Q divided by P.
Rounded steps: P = 2.9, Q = 23.0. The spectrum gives 7.8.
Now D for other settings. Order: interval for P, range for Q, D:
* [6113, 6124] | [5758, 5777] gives 21.9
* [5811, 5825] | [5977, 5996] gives 25.4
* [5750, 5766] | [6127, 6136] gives 15.9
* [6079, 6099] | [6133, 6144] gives 7.9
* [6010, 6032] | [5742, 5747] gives 6.3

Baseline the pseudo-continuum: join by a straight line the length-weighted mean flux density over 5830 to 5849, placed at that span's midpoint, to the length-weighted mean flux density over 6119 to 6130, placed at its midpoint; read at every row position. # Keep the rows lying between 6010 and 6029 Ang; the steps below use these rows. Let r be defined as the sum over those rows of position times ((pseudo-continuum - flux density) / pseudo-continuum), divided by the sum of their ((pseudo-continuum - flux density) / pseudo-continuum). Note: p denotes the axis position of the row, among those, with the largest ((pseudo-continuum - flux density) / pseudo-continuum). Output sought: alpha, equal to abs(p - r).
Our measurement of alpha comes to 1.3 Ang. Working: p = 6022.34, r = 6021.1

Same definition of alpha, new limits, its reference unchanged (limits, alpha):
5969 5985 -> 13.0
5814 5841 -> 1.7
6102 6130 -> 3.7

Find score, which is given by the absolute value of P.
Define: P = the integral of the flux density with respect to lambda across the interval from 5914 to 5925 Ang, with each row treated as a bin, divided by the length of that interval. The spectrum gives 24.7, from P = 24.7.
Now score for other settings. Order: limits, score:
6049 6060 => 21.9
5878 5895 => 23.5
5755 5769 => 17.9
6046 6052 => 24.8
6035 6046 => 24.0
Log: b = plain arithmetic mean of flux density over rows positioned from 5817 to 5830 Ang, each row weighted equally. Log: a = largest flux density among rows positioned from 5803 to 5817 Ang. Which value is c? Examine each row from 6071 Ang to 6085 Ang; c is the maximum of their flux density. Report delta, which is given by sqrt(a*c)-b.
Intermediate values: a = 23.38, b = 20.6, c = 26.81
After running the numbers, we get 4.4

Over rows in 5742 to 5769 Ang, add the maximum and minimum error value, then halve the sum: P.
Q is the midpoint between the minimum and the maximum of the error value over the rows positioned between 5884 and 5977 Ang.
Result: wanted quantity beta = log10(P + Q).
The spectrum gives 0.695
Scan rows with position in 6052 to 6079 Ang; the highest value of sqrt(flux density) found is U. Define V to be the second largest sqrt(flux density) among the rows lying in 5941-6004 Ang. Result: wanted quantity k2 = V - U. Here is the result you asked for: 0.13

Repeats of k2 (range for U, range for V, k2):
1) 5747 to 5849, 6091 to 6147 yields 0.02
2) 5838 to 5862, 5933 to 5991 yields 0.12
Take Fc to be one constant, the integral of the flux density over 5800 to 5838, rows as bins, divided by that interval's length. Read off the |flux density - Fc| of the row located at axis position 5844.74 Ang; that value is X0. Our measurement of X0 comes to 1.4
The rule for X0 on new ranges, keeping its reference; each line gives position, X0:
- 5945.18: 2.2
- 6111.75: 0.7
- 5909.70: 3.0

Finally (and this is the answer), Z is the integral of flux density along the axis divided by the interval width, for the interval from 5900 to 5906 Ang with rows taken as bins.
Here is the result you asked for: 23.3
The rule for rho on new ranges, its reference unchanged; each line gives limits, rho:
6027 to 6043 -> 6027.89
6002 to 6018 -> 6011.26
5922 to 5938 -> 5934.24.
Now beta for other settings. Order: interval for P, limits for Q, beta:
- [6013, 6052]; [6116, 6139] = 0.519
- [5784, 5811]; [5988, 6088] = 0.618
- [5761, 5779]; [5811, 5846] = 0.638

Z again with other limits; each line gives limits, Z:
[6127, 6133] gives 22.9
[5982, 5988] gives 22.7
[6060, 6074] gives 24.6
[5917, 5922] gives 23.9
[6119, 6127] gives 24.9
